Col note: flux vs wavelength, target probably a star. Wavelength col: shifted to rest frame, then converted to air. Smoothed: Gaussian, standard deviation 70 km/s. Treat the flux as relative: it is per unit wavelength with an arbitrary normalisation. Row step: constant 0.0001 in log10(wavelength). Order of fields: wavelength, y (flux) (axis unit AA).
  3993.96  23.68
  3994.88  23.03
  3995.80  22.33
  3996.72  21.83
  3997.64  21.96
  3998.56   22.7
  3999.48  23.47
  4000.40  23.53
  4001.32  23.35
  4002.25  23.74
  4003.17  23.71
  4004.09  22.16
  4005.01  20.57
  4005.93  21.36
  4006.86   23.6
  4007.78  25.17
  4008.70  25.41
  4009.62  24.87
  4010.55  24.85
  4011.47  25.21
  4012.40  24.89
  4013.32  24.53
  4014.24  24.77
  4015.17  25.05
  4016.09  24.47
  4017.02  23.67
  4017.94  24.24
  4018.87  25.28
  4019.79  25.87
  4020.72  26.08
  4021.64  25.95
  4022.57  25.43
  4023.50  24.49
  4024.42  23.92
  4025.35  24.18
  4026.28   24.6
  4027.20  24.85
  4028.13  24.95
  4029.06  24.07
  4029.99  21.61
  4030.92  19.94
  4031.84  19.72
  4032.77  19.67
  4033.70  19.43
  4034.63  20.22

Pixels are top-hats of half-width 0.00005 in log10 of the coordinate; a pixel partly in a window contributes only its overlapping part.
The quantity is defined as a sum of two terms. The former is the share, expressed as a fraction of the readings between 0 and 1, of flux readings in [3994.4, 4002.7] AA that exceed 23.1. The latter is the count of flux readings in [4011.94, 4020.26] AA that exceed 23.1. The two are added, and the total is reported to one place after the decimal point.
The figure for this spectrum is 9.4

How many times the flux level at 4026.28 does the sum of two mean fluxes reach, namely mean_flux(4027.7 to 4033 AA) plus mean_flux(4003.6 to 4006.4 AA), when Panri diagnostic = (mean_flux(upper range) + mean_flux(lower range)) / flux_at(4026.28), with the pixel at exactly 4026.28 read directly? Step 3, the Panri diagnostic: 1.75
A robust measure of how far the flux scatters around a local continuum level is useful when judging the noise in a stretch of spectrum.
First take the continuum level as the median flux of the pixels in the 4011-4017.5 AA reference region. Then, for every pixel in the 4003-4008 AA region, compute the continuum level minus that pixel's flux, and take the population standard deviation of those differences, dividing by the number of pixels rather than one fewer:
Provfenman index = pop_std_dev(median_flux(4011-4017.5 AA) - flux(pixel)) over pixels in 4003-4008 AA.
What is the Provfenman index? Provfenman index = 1.6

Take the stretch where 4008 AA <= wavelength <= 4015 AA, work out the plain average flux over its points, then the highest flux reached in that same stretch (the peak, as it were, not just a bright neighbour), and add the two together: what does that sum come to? 50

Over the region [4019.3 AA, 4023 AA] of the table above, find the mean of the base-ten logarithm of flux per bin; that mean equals 1.41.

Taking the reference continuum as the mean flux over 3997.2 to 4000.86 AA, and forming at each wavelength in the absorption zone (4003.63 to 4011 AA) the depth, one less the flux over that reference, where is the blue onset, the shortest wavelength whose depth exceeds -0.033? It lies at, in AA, 4004.09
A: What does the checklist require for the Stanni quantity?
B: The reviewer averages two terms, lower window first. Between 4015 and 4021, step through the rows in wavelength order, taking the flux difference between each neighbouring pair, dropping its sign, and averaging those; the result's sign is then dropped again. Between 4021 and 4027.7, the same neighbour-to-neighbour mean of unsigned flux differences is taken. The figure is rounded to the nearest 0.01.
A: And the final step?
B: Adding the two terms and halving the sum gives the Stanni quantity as 0.56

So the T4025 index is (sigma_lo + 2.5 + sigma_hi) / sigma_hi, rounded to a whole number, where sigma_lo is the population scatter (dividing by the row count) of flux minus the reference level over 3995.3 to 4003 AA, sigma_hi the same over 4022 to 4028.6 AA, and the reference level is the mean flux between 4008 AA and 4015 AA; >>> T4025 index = 8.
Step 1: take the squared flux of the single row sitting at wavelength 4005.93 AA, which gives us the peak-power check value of 456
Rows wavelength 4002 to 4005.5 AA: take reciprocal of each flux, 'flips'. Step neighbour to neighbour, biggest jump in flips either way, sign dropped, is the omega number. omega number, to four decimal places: 0.0035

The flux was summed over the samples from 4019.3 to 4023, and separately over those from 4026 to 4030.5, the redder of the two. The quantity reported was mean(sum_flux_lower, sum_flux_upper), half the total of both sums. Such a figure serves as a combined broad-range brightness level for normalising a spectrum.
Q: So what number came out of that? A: 112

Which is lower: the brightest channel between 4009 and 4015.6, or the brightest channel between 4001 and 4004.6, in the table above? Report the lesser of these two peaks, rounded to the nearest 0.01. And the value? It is 23.74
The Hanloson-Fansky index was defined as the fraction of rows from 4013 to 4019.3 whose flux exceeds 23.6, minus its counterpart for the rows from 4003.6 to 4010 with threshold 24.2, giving 0.57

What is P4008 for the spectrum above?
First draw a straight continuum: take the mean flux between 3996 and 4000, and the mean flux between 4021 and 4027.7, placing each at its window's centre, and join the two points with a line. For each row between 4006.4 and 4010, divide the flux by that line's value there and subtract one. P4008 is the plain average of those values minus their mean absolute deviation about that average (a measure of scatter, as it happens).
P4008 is 0.04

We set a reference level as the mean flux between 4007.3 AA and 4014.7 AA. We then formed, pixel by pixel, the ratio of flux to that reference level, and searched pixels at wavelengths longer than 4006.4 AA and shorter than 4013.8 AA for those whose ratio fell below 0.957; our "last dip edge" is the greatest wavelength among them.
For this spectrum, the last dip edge 4006.86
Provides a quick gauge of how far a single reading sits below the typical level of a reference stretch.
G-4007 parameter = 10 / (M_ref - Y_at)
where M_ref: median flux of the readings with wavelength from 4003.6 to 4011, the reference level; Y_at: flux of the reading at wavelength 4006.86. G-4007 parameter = 16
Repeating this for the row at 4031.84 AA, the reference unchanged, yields 2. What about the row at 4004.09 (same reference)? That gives 5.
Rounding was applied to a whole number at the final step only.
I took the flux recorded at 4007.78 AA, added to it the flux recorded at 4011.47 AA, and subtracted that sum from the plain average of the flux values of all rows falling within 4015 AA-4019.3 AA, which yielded -26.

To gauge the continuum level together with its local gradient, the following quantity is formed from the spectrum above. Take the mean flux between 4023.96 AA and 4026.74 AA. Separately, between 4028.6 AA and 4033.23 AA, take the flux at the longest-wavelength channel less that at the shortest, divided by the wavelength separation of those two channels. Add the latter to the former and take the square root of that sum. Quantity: 4.80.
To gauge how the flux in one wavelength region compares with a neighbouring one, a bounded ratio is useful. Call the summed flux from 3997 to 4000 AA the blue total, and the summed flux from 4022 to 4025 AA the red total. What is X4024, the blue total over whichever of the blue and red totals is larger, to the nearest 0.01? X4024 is 0.92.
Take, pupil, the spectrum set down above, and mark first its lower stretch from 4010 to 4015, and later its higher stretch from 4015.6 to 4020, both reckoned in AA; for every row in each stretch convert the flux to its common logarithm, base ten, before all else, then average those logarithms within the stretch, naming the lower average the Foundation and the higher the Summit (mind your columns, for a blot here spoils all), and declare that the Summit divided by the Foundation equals 1.00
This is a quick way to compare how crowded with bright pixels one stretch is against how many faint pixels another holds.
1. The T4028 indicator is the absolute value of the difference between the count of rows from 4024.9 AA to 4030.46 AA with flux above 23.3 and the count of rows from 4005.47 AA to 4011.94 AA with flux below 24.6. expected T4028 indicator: 3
